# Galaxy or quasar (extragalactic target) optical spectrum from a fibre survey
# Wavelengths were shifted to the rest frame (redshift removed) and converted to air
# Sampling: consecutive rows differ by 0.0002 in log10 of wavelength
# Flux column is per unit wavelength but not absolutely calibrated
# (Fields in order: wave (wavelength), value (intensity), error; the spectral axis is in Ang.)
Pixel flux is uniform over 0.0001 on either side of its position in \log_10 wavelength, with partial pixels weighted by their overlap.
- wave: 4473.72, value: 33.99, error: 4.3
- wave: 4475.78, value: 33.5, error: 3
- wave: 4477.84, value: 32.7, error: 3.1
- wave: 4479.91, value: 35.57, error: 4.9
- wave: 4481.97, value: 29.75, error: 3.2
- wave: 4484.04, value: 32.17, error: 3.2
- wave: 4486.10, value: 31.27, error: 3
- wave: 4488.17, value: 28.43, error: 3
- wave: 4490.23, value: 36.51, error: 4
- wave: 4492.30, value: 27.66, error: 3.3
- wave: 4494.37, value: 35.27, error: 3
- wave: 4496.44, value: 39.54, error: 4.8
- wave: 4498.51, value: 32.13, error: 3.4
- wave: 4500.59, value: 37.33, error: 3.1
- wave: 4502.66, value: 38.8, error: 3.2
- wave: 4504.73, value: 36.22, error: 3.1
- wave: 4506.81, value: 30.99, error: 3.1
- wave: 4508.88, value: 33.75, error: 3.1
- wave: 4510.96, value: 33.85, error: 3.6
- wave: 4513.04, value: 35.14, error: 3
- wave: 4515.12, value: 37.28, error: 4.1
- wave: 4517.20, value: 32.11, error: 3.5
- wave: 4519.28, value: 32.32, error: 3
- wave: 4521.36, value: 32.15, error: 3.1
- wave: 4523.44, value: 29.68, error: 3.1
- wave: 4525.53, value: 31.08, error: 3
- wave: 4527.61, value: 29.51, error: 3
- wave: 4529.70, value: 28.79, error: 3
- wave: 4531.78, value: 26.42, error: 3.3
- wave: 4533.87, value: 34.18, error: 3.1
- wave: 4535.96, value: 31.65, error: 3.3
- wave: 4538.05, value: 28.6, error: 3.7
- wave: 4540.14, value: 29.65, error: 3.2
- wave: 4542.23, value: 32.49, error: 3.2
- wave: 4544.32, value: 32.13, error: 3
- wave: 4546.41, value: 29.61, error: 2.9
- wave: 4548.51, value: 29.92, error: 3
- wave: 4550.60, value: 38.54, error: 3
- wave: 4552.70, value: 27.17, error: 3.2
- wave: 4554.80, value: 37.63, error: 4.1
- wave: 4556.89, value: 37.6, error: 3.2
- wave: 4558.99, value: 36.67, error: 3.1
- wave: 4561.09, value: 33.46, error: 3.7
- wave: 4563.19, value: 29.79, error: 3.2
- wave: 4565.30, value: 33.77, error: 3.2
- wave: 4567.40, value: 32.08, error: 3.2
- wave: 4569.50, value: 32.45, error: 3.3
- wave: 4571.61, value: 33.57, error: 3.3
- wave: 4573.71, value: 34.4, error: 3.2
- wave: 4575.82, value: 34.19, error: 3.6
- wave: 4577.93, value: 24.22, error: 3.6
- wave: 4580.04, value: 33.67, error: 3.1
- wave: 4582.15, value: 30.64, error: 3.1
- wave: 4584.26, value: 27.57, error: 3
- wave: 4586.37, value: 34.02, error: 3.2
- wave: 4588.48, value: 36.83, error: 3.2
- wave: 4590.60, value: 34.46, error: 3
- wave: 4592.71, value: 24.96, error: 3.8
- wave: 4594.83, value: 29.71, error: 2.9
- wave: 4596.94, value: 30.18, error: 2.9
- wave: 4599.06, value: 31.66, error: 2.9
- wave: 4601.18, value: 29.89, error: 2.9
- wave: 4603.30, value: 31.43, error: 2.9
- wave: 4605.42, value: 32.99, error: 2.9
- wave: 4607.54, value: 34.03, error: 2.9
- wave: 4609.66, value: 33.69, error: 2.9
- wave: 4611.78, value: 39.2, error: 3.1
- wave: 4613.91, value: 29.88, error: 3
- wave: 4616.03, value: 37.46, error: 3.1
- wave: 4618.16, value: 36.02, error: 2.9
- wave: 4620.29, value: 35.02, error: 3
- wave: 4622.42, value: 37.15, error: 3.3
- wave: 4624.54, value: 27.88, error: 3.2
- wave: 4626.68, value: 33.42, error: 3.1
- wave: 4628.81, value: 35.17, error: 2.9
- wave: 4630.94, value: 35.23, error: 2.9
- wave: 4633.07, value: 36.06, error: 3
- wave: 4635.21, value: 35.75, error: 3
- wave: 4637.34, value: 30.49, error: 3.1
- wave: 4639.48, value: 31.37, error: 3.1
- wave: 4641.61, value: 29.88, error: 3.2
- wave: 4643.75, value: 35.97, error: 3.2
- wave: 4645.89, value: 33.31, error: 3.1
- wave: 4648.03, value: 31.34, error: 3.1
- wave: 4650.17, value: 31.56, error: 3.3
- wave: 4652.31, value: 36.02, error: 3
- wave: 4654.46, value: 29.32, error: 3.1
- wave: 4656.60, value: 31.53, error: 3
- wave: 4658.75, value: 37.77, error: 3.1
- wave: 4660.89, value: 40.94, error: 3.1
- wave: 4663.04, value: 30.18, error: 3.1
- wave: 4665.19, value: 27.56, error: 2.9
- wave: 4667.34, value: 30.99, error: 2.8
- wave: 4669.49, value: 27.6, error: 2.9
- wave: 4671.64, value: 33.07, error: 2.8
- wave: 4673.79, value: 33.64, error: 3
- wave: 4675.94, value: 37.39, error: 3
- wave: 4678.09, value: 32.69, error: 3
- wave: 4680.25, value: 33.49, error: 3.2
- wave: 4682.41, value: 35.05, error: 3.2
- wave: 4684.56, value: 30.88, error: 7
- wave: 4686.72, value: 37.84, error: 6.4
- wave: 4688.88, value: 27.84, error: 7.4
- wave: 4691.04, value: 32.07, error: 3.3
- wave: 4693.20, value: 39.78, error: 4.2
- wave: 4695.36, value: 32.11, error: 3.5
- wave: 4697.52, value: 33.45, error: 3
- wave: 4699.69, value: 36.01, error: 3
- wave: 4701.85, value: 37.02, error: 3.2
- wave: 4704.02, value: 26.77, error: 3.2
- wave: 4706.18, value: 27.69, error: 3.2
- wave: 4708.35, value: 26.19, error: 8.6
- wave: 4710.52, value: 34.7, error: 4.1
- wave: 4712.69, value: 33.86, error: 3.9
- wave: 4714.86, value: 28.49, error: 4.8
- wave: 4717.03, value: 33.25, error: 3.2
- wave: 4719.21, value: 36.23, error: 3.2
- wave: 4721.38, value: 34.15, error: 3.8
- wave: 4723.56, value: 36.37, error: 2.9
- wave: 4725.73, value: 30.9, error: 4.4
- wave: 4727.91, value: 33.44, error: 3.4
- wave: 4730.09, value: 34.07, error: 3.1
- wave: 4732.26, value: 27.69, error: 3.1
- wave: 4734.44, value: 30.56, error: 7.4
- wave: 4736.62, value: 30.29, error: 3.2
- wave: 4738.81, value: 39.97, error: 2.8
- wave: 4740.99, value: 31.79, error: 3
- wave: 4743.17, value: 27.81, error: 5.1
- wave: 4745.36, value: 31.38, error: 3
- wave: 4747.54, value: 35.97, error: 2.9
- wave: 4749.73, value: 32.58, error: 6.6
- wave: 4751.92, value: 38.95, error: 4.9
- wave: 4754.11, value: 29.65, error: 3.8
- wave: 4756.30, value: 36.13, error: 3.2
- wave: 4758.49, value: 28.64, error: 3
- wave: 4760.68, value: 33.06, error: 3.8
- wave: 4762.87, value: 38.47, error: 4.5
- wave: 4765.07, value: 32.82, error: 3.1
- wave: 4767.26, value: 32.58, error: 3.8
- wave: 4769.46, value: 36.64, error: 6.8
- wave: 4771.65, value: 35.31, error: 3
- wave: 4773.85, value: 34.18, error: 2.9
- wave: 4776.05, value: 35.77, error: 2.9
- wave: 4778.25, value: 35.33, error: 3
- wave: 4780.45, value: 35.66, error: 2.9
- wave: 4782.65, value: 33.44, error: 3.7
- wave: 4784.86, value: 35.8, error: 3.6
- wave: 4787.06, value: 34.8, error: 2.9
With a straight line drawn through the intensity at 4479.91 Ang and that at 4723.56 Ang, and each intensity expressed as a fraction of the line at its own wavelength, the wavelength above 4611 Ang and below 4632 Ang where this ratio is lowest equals 4624.54 Ang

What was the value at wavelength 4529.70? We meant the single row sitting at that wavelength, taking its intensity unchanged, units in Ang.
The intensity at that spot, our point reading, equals 28.79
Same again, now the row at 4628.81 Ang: 35.17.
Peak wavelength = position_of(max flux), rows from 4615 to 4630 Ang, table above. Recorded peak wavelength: 4616.03 Ang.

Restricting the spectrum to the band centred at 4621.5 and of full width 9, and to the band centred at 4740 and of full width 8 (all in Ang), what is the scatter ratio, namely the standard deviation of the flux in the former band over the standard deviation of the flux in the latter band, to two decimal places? 0.79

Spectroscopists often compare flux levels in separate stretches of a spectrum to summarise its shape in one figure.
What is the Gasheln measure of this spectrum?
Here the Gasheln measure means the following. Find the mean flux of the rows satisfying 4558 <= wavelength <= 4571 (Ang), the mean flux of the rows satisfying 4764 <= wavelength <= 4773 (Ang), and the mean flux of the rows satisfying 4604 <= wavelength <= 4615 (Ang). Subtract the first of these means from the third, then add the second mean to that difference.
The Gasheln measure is 35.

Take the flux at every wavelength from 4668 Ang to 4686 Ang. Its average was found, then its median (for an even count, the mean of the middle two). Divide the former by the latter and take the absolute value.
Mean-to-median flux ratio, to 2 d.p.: 0.99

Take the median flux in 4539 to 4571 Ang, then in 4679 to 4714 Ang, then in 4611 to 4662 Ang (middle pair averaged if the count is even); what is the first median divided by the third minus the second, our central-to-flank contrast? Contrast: 20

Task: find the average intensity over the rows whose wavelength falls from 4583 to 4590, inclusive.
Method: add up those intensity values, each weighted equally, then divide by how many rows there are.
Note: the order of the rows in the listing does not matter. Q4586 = 32.8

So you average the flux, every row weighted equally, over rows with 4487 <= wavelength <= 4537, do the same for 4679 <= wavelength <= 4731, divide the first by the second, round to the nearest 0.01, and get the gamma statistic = 1.00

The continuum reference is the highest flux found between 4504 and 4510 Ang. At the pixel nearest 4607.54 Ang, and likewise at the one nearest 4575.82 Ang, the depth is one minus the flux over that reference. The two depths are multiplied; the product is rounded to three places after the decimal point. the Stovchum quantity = 0.003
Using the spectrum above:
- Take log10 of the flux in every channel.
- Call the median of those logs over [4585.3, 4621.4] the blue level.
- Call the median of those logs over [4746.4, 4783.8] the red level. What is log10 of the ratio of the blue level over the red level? -0.006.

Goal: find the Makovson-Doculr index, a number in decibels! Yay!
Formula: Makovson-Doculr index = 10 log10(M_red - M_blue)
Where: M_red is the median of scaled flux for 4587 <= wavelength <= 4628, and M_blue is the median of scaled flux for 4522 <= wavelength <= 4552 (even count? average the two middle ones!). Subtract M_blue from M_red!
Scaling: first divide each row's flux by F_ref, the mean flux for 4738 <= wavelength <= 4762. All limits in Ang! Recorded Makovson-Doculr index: -10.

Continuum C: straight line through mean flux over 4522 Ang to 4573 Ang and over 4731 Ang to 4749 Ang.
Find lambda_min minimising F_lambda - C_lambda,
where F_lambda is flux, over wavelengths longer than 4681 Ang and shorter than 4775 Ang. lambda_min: 4708.35 Ang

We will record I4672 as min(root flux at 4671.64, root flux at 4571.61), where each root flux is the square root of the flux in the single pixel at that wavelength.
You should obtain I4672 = 5.8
